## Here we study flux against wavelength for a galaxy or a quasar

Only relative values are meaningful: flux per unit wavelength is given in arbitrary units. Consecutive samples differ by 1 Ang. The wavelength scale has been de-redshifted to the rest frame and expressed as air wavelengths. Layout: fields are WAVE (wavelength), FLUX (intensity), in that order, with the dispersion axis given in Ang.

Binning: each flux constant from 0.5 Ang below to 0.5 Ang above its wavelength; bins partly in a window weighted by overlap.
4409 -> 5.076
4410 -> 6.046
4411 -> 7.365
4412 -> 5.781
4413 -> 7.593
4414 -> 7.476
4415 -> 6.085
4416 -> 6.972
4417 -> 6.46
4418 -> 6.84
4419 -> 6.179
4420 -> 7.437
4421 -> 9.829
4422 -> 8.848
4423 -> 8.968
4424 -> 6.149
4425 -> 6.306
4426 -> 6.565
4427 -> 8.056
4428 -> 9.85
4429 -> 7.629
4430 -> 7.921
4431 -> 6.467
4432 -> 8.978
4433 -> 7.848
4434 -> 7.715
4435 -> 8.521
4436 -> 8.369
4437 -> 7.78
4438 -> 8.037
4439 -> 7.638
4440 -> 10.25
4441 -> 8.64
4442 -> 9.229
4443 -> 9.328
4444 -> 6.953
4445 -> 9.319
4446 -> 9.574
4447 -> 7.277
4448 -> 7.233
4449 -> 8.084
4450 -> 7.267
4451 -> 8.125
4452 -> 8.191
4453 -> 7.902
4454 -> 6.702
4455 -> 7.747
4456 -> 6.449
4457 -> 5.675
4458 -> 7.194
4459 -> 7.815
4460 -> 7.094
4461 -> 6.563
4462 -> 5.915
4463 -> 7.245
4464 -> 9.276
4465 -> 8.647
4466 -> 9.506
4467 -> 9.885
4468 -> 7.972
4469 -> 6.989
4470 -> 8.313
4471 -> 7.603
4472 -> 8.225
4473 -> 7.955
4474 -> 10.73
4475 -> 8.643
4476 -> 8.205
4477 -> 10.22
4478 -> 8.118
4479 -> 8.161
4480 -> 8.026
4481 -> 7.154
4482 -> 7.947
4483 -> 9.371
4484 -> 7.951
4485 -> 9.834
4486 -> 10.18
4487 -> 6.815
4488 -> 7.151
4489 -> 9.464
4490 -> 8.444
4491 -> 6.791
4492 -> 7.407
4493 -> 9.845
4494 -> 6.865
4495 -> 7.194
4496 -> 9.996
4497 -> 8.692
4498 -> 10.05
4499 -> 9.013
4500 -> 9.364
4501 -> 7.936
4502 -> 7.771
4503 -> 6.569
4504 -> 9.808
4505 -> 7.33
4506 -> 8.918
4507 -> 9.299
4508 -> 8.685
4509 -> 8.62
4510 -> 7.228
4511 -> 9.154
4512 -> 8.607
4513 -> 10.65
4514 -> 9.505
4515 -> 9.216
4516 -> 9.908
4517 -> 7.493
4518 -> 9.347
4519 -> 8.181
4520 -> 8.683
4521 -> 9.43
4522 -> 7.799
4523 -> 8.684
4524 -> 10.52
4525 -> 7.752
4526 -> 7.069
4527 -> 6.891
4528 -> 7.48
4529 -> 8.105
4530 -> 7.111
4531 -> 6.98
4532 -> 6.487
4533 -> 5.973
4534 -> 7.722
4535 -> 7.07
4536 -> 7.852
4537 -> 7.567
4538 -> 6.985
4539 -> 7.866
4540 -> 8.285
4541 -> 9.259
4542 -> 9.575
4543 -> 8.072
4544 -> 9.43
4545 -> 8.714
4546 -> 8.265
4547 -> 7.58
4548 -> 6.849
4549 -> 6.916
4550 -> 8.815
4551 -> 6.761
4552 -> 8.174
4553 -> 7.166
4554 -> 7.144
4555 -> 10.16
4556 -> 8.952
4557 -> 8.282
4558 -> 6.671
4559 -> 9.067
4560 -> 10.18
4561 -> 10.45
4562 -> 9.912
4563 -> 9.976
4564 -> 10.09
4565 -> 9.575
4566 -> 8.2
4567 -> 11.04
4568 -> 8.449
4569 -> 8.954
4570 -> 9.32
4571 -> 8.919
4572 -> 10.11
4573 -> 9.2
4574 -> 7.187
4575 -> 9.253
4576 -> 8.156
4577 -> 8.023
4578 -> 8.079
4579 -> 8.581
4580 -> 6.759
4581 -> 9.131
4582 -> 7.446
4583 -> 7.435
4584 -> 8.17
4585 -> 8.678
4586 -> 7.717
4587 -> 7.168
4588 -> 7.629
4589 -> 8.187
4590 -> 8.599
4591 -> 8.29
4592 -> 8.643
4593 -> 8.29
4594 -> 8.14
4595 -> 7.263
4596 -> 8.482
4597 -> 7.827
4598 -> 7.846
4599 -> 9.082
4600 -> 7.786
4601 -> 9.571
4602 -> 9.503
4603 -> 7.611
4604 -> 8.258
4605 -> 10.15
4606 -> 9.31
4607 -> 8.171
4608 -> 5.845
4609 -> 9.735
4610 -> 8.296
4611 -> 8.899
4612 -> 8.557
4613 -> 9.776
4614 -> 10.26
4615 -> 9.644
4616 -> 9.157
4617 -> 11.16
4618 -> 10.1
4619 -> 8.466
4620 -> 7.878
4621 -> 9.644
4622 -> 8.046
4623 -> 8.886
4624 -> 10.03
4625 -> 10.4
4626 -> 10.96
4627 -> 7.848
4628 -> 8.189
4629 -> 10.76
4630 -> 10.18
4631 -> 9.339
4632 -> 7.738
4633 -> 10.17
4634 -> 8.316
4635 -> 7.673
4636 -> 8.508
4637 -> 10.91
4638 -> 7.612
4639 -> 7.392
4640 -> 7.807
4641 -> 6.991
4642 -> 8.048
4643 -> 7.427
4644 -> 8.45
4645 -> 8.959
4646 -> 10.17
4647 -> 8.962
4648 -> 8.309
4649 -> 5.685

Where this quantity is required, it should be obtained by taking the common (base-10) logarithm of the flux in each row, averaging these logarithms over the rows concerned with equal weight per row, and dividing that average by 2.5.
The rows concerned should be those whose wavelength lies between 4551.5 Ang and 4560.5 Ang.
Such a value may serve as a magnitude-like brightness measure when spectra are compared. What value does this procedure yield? 0.368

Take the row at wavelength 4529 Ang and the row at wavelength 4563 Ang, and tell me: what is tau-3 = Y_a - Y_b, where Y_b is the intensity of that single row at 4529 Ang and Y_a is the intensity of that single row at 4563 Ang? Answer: 1.9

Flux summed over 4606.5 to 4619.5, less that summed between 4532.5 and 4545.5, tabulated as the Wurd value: 14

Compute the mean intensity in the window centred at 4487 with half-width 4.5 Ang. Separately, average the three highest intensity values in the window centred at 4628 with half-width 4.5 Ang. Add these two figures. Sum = 19.2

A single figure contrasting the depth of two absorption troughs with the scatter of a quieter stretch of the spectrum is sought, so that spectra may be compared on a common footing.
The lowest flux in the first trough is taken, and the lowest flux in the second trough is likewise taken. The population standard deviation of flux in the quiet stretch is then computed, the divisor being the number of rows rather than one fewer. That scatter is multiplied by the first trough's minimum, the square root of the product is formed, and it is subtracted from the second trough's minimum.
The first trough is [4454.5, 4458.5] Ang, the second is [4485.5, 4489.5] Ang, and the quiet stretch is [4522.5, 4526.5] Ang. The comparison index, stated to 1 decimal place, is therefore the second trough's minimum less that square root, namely 4.1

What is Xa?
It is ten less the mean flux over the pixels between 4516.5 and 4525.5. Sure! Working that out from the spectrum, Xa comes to 1.3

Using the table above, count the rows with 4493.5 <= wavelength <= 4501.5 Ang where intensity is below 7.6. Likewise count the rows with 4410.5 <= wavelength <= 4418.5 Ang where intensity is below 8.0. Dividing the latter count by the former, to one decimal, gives 4.0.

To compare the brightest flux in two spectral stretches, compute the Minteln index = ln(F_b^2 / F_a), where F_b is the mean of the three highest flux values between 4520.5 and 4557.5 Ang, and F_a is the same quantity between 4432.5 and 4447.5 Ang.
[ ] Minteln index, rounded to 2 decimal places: 2.35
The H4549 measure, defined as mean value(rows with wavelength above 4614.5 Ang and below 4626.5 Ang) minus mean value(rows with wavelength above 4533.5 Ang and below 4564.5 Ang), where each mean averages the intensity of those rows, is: 1.2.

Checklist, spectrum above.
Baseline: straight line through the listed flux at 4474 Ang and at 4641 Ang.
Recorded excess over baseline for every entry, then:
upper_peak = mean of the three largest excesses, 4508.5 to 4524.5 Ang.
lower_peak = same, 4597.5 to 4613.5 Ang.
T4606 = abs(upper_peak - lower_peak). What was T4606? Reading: 1.6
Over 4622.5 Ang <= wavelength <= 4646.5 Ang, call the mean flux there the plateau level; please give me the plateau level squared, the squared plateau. 79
